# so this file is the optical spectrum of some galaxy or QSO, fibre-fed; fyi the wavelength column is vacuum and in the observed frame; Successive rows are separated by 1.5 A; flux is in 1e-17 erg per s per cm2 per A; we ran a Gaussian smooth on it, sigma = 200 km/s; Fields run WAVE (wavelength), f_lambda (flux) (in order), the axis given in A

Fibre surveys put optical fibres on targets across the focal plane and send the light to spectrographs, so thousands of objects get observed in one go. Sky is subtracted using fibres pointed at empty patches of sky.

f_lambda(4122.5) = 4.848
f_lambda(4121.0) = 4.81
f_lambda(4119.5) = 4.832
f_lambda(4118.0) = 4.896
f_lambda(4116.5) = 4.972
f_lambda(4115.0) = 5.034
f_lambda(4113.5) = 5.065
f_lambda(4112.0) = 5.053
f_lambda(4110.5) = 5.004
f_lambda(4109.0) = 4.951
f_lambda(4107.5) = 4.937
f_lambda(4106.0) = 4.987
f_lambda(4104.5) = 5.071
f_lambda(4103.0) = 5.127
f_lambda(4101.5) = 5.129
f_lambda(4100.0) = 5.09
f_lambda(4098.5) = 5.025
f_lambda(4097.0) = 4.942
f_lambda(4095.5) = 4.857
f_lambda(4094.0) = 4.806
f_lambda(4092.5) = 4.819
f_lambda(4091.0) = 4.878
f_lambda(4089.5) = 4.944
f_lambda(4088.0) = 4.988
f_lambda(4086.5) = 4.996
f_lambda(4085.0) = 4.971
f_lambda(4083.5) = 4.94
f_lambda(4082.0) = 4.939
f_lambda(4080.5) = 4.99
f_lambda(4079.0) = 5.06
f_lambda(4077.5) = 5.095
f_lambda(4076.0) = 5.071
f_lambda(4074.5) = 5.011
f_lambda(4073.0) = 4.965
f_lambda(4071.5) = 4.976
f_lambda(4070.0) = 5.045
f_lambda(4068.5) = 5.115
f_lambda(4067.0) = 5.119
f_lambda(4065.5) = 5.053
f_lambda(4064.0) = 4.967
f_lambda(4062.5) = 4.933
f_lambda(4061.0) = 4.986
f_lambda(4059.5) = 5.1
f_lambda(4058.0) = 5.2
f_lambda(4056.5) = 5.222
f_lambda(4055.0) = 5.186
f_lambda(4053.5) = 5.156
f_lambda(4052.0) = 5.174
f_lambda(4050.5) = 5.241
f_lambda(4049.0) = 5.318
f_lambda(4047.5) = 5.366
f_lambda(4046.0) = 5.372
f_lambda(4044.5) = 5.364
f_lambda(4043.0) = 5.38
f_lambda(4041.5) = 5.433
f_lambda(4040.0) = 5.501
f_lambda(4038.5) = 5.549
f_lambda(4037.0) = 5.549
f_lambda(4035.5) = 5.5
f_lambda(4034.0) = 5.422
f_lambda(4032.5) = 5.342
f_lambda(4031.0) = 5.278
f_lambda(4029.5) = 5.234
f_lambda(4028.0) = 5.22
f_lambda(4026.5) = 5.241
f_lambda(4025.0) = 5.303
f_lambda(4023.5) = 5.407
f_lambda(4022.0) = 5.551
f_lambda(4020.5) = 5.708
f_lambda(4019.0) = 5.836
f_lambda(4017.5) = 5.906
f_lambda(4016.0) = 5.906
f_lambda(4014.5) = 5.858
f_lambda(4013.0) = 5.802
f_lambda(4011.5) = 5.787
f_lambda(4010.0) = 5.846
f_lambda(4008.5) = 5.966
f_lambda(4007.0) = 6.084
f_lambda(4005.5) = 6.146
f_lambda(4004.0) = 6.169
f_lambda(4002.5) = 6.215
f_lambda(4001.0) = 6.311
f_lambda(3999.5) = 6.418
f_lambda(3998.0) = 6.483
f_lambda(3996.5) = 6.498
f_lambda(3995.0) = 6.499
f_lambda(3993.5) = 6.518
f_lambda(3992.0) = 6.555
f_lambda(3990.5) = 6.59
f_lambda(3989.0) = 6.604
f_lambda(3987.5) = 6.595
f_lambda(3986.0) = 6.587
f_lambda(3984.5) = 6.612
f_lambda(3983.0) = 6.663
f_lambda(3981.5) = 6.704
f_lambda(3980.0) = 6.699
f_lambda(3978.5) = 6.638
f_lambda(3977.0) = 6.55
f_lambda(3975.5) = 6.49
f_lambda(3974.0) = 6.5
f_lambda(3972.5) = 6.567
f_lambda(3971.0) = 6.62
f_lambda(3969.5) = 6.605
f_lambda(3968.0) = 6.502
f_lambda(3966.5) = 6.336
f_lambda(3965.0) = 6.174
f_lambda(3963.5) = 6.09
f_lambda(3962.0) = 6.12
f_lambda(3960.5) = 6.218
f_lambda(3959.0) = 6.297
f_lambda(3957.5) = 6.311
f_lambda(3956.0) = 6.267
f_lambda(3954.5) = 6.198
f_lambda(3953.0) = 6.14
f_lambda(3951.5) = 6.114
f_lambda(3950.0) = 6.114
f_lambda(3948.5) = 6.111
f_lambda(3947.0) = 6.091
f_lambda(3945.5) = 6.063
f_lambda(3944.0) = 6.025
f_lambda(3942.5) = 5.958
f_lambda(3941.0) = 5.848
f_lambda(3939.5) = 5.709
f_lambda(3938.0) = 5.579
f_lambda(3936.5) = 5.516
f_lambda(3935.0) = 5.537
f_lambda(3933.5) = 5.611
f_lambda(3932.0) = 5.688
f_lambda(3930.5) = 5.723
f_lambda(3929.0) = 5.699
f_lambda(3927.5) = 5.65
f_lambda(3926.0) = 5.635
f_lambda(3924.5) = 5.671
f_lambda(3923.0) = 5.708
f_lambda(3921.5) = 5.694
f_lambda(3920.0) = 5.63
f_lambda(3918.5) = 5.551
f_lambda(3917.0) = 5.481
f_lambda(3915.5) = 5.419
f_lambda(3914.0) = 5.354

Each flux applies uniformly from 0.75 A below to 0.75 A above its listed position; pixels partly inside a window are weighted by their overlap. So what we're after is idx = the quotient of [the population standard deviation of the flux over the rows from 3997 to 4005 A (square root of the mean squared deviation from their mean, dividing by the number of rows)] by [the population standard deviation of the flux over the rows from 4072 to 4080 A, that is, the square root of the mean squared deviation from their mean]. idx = 2.5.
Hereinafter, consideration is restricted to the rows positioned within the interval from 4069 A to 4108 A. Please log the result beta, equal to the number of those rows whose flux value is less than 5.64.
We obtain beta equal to 26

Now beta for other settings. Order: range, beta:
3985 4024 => 2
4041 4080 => 26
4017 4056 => 23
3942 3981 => 0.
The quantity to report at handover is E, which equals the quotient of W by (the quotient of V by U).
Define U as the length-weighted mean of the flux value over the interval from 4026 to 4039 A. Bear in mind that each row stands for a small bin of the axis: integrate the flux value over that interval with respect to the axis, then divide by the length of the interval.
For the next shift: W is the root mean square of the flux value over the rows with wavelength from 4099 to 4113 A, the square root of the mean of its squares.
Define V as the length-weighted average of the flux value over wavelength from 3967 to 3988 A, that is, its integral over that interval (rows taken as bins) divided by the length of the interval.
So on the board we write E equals 4.1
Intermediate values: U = 5.37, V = 6.6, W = 5.0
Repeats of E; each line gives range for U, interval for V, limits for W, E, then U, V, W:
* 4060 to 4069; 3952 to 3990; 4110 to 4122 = 3.9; 5.03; 6.4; 5.0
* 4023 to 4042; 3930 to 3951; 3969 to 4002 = 6.1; 5.38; 5.8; 6.6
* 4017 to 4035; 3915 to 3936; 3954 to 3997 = 6.3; 5.45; 5.6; 6.5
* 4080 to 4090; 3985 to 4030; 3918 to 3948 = 4.7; 4.97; 6.0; 5.7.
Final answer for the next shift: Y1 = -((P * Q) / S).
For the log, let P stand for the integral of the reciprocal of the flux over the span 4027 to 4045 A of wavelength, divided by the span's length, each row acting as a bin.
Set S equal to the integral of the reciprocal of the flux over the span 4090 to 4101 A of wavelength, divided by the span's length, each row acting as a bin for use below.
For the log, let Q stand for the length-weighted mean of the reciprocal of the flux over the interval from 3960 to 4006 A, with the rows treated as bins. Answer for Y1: -0.141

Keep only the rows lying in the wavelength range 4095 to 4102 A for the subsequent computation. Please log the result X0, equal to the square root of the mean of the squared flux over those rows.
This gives 5.01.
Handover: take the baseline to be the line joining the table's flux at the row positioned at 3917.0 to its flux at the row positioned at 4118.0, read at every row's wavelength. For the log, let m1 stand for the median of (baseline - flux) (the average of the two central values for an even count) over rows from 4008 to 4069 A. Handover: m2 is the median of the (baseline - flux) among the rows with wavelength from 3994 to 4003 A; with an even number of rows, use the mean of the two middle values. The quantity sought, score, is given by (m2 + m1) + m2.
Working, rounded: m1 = -0.2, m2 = -1.21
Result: -2.7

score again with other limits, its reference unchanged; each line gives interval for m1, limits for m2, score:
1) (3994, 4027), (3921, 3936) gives -1.2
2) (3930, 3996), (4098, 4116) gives -1.2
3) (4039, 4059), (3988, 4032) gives -1.7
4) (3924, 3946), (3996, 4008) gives -2.3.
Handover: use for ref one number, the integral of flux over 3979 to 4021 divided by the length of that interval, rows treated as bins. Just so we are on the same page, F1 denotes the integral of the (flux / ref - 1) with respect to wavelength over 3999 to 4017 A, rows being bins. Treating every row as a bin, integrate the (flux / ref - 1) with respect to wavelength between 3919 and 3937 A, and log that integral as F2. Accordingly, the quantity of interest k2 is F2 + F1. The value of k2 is -2.5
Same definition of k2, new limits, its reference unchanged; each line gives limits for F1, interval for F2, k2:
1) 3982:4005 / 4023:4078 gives -8.4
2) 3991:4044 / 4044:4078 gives -10.1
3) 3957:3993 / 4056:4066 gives -0.7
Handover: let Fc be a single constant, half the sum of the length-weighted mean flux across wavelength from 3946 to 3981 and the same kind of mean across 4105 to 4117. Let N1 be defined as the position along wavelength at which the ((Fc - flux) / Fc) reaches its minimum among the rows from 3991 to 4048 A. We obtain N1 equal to 3992.0 A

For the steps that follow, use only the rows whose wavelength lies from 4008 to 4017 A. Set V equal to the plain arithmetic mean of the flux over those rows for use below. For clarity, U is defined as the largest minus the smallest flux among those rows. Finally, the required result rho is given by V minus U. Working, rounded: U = 0.18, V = 5.9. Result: 5.7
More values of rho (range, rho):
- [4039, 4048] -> 5.3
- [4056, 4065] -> 4.8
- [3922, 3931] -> 5.6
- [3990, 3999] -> 6.4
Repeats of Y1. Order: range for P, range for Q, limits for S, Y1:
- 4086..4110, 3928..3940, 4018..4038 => -0.194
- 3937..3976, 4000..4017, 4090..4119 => -0.134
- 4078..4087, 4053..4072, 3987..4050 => -0.228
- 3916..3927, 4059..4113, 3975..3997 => -0.235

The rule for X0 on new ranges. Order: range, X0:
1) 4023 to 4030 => 5.28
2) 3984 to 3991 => 6.60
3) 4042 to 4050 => 5.36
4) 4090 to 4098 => 4.86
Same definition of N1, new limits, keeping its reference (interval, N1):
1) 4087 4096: 4088.0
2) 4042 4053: 4043.0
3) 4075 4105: 4101.5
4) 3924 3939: 3930.5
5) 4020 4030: 4020.5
